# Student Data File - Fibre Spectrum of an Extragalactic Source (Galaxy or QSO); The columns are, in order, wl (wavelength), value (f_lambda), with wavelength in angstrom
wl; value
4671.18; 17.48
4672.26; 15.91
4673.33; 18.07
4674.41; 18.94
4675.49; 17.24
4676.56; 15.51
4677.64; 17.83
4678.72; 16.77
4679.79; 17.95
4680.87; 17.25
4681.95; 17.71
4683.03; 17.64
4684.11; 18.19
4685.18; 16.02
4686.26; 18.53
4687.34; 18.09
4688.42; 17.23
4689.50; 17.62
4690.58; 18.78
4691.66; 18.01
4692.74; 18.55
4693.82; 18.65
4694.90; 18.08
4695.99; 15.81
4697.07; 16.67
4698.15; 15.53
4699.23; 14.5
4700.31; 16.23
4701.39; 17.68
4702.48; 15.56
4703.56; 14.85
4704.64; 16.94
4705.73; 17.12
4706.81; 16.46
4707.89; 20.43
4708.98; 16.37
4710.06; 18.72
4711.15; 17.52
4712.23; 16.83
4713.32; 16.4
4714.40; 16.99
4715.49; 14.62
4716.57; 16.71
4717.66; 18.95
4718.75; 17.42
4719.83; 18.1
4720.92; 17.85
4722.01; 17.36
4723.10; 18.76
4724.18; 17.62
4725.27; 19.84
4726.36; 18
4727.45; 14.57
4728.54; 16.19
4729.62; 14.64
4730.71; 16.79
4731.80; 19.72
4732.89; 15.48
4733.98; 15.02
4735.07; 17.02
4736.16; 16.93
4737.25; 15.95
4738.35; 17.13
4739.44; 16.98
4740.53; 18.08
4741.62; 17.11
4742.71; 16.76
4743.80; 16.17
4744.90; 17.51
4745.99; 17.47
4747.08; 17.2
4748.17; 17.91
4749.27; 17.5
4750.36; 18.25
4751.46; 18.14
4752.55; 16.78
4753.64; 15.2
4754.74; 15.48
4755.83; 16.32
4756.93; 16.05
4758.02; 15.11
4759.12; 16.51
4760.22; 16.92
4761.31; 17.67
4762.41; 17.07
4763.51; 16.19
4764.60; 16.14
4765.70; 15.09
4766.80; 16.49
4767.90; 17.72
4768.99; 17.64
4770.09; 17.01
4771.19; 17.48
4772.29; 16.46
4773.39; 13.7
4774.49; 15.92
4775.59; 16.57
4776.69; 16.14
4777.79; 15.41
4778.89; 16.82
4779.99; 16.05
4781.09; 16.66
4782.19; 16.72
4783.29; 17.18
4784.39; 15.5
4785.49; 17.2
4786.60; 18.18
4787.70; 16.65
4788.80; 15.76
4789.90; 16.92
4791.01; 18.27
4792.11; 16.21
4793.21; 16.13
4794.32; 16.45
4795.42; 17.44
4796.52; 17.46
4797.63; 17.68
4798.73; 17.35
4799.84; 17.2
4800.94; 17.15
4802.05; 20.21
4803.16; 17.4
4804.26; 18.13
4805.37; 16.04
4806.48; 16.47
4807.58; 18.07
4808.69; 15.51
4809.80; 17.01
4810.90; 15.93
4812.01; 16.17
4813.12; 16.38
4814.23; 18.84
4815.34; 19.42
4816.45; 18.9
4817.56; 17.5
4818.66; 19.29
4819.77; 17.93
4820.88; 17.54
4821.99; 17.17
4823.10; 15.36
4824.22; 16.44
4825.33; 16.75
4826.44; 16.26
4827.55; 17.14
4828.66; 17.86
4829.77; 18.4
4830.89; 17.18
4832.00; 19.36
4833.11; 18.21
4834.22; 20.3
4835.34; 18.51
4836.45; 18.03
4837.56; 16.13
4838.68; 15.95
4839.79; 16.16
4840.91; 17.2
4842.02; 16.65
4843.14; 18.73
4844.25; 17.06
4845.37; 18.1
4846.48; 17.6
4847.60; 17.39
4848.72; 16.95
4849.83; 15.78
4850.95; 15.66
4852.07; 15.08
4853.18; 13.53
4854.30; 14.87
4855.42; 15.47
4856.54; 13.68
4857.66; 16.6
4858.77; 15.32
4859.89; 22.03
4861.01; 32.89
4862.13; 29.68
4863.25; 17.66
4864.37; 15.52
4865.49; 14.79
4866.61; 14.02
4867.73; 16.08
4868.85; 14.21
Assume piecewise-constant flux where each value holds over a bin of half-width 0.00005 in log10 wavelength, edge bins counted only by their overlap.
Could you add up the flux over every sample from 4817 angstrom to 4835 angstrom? 283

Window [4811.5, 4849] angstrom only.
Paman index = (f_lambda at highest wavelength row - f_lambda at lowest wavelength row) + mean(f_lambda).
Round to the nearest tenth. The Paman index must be 18.3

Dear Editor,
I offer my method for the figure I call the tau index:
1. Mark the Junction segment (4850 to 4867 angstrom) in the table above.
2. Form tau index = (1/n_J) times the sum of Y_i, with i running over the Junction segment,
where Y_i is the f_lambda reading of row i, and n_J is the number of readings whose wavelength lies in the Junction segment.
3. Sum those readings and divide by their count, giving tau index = 17.8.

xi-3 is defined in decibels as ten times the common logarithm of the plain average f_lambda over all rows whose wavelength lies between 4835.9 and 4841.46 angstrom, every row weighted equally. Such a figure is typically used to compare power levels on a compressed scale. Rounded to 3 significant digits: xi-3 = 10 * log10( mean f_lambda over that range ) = 12.2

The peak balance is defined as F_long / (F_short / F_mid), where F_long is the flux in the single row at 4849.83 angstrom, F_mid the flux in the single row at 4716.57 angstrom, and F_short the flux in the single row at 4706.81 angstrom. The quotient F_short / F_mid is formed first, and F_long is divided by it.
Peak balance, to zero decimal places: 16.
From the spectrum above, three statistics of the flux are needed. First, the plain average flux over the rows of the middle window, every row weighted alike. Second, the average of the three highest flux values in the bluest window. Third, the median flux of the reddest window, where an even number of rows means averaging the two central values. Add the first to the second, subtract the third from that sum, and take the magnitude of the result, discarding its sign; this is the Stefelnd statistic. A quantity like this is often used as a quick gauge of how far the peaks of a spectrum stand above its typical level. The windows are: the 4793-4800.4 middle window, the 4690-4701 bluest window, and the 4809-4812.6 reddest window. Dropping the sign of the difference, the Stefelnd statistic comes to 19.6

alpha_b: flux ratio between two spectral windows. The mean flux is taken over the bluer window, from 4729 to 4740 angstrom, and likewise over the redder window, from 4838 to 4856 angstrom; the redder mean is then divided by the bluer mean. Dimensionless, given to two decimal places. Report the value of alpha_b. 0.99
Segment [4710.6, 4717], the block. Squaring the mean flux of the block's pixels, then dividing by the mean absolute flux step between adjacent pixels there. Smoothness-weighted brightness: 221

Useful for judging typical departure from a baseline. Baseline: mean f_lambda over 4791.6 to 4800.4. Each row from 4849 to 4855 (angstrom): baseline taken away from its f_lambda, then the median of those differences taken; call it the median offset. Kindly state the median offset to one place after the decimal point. -1.9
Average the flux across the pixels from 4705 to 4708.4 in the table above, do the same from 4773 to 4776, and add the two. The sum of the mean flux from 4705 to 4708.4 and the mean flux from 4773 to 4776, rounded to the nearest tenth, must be 33.4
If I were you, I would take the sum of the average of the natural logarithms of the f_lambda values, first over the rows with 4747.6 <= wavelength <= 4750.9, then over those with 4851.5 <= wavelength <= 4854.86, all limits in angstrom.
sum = 5.56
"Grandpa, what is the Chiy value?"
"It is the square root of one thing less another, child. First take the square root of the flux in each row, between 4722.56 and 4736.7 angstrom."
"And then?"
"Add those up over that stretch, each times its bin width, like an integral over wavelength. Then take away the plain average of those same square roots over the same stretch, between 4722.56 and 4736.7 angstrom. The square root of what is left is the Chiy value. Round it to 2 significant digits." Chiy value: 7.4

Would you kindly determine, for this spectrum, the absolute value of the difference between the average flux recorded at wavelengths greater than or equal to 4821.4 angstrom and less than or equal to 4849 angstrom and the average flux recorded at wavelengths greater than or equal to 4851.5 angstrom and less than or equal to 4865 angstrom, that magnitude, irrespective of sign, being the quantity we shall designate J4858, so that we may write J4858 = 1.1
